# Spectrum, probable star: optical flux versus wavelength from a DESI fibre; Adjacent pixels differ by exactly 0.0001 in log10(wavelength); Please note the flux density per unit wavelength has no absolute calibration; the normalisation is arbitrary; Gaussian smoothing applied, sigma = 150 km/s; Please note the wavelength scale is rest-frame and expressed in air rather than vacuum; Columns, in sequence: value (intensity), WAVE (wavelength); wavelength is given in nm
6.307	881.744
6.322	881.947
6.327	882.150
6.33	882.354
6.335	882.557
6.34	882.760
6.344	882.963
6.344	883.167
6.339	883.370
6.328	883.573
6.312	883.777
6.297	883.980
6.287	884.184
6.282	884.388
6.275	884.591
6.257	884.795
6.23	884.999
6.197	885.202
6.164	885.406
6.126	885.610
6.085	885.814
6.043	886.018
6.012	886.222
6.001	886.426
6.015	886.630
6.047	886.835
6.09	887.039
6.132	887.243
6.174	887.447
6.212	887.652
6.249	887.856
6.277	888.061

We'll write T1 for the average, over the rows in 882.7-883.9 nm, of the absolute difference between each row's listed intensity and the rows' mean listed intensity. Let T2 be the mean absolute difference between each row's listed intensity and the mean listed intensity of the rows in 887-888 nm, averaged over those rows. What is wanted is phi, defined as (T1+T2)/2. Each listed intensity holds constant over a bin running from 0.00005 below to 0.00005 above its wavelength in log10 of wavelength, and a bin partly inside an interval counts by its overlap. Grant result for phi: 0.029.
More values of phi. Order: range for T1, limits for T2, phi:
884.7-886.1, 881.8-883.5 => 0.034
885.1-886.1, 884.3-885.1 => 0.032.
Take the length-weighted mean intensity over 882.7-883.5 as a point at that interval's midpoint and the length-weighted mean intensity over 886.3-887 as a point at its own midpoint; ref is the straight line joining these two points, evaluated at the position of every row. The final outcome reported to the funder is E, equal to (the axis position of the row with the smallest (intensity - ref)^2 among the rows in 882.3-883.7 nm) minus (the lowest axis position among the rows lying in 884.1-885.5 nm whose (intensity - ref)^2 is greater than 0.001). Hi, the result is -1.02 nm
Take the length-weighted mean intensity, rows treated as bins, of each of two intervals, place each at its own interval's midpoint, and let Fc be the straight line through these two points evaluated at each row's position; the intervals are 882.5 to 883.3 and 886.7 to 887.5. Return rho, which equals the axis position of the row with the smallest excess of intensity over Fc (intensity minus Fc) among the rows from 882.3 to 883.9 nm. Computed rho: 882.354 nm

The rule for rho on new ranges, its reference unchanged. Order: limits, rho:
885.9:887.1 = 886.222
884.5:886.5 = 886.222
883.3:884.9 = 883.980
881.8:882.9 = 881.947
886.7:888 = 886.835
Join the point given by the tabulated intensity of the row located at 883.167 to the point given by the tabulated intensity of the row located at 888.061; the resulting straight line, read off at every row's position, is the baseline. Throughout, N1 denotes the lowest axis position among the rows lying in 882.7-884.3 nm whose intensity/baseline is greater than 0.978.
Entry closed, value 882.760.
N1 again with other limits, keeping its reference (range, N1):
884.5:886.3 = 884.591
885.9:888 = 887.447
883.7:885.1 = 883.777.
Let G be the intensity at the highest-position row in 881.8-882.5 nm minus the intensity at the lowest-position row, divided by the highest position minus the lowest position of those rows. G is 0.02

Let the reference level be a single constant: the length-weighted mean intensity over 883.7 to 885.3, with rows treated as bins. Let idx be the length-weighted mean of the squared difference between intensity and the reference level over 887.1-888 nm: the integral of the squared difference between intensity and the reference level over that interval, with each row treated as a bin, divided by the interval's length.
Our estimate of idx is 0.009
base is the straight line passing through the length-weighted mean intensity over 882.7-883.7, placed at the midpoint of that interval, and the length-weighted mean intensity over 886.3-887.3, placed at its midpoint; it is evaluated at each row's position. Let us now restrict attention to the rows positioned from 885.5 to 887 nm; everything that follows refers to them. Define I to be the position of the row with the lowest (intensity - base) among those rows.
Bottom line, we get 886.222 nm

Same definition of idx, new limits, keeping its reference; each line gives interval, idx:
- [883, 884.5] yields 0.003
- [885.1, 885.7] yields 0.012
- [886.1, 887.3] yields 0.052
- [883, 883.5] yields 0.005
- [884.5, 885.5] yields 0.004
